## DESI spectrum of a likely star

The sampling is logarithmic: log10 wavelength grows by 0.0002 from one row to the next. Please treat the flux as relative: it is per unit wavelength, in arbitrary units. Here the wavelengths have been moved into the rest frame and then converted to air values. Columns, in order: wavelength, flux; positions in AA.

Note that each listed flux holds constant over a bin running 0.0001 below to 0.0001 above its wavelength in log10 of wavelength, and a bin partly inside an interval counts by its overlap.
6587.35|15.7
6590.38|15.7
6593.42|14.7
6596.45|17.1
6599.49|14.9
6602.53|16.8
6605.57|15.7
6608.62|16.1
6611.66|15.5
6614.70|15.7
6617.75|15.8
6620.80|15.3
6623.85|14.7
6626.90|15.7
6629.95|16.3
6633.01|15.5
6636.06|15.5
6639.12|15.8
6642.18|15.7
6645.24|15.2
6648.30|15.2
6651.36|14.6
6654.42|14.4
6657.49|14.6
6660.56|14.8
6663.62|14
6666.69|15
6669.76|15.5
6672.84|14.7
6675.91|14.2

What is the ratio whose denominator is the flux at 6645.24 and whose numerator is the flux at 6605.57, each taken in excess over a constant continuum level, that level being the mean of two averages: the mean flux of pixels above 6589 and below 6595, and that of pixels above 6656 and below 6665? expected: 2.4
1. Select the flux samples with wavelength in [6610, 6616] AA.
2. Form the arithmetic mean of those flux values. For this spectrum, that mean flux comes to 15.6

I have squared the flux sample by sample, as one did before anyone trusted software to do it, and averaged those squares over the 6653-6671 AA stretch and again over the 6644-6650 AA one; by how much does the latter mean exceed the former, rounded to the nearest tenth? 14.2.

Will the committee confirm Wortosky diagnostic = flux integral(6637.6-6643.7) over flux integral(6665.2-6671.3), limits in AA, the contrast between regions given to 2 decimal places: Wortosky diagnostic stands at 1.03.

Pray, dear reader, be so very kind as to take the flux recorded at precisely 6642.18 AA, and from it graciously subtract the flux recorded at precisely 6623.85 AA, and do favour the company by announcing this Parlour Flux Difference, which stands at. 1.0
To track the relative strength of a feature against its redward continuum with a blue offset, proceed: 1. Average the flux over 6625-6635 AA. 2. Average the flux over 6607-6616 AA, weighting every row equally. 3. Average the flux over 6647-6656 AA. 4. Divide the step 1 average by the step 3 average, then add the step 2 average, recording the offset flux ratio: 16.8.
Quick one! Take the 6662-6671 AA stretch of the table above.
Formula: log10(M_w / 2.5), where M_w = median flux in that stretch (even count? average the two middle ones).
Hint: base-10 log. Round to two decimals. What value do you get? 0.78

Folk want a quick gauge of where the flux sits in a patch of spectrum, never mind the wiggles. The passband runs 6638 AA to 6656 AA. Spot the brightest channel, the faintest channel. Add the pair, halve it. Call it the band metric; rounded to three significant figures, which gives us 15.1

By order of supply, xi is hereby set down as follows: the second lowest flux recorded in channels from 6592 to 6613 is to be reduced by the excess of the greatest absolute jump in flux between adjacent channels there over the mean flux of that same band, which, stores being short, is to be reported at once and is 28.3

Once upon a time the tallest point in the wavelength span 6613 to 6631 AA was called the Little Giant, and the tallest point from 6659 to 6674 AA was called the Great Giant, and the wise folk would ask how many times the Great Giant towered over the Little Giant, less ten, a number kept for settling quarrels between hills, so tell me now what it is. -9.05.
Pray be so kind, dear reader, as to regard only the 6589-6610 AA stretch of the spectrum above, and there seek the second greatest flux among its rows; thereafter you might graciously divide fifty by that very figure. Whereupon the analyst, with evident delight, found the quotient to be 2.98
